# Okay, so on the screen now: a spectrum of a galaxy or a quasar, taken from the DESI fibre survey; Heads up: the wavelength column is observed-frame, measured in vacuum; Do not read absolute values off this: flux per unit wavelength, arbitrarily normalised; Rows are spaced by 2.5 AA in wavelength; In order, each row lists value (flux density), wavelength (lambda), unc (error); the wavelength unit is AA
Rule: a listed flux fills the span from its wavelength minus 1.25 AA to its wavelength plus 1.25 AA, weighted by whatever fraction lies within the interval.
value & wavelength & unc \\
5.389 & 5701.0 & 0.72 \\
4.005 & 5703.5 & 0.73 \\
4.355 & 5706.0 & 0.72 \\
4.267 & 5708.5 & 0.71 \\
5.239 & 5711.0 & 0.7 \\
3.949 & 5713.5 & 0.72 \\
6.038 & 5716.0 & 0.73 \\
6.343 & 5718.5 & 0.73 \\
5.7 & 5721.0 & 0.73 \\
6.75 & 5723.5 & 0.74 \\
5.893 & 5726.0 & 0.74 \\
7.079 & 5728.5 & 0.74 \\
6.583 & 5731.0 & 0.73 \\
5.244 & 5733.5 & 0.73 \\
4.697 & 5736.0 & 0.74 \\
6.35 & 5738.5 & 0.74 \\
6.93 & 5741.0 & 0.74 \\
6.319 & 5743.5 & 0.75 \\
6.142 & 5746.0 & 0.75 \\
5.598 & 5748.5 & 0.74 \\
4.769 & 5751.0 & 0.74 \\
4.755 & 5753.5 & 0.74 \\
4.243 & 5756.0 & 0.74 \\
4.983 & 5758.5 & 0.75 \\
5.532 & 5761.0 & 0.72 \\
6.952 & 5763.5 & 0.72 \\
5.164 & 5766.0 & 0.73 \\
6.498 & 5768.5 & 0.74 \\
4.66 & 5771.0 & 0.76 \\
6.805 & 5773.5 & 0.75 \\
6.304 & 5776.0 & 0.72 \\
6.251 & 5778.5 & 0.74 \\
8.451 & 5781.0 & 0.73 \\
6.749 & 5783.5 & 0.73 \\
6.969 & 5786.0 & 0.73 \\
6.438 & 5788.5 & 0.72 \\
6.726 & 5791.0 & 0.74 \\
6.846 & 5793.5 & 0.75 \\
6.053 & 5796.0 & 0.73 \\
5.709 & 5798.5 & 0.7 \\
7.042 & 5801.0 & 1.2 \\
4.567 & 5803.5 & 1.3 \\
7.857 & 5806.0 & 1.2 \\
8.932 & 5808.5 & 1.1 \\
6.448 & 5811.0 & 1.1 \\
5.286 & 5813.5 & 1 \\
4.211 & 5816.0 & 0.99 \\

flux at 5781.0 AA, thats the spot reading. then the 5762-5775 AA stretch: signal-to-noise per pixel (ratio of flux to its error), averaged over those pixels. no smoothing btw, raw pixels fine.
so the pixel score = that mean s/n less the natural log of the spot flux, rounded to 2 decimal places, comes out 6.01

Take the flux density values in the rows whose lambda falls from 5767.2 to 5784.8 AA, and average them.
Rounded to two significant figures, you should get 6.5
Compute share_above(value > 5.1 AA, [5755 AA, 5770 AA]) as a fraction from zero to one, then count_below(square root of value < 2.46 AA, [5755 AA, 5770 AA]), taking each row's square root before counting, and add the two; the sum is 4.7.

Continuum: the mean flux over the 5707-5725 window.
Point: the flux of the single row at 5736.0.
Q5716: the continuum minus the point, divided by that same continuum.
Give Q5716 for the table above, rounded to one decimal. 0.1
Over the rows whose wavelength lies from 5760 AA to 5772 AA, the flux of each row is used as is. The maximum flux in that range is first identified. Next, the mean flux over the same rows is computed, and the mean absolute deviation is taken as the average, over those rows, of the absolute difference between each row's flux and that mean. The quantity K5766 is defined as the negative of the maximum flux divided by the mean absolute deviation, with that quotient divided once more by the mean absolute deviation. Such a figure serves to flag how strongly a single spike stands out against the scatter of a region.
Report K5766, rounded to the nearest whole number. -12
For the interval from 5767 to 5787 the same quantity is -20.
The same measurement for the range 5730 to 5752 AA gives -15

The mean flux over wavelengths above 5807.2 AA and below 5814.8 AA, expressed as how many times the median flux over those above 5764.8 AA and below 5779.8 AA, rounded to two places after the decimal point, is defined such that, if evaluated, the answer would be 1.10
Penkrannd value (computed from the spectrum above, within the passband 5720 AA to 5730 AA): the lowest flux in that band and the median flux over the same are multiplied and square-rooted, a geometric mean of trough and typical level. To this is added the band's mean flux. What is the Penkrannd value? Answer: 12.4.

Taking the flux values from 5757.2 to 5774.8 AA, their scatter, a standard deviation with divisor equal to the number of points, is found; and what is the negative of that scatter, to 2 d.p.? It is -0.87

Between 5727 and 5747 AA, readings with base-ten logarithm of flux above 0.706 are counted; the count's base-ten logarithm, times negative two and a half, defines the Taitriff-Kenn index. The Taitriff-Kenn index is -2.11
